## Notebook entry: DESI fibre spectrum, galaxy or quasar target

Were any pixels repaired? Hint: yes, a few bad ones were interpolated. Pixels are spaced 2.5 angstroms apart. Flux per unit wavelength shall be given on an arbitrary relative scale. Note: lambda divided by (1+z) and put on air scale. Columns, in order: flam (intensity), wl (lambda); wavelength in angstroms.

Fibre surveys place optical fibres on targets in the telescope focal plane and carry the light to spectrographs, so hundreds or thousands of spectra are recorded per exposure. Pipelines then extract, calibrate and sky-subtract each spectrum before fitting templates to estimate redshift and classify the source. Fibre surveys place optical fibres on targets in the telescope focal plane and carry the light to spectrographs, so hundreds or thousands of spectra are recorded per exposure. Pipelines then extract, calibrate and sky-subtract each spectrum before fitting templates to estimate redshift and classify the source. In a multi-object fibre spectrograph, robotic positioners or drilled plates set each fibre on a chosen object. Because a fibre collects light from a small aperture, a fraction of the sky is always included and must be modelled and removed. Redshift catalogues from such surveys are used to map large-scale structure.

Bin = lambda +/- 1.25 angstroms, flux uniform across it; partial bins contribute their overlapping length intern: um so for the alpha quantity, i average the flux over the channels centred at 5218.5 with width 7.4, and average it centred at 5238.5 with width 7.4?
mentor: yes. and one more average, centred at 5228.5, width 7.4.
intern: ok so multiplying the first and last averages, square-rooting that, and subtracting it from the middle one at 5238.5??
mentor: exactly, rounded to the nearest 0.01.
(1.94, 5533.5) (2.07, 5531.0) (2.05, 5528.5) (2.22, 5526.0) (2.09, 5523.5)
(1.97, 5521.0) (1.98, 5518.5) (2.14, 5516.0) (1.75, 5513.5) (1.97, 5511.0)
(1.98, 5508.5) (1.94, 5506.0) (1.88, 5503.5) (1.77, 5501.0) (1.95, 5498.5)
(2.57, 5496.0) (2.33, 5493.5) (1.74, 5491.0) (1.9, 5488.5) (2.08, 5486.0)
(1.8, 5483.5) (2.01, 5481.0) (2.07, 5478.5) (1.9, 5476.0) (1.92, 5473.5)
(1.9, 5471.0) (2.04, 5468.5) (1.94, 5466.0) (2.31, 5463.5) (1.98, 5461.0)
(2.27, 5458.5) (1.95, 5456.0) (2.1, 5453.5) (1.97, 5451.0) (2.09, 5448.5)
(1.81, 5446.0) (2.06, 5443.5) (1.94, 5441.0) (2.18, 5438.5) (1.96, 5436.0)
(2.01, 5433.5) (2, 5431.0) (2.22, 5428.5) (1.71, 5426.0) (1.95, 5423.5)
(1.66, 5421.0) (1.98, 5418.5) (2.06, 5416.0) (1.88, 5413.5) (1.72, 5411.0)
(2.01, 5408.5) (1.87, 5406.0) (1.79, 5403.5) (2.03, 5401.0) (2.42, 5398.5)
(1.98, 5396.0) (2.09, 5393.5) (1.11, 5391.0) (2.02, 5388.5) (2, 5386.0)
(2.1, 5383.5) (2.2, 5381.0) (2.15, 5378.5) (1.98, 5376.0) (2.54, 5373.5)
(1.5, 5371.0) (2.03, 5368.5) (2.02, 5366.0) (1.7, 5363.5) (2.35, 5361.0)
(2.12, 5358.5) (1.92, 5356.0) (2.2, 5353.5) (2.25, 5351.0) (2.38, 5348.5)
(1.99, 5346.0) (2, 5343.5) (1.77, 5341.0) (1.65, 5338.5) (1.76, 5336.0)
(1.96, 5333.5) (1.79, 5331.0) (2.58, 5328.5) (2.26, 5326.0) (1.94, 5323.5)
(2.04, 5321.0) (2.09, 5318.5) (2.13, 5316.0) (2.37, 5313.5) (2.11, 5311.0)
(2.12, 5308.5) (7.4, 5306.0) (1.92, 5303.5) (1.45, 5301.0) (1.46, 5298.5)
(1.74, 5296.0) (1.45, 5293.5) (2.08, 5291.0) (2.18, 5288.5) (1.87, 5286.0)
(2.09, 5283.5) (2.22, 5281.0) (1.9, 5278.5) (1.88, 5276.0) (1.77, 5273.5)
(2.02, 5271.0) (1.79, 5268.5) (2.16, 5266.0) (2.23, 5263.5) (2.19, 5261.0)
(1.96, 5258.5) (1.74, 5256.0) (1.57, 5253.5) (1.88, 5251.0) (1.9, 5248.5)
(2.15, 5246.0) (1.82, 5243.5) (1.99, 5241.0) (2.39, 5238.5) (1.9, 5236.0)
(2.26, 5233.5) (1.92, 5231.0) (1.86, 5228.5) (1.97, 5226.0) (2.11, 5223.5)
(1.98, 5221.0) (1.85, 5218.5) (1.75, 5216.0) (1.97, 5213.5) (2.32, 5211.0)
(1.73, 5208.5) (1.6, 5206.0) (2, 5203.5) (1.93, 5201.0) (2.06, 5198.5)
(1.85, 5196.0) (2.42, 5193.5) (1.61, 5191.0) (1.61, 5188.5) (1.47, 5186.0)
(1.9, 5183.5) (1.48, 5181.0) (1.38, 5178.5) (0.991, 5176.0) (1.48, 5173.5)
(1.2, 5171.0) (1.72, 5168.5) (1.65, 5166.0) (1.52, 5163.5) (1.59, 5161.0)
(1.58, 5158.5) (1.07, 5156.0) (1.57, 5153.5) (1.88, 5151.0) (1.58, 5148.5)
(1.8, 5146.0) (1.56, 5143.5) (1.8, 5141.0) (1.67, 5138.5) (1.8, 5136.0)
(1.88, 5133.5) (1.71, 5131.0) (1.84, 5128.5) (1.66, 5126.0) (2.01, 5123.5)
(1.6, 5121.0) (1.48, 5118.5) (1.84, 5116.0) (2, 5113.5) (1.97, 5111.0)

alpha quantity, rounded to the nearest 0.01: 0.21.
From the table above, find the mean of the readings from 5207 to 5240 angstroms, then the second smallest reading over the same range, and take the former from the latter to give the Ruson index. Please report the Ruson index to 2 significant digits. -0.25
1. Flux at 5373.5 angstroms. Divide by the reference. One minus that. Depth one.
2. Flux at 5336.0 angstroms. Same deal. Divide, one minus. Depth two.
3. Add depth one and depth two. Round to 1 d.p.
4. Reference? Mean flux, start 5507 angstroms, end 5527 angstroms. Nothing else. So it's -0.1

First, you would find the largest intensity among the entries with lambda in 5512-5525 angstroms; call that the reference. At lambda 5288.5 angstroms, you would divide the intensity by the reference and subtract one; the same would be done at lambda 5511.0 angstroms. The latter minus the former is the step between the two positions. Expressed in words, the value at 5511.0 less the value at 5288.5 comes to -0.10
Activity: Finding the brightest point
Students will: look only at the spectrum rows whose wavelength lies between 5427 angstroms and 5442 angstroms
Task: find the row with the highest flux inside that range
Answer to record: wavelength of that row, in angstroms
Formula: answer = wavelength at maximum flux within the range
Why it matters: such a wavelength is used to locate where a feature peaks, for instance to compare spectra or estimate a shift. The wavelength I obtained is 5428.5 angstroms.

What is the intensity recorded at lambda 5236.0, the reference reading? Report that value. 1.9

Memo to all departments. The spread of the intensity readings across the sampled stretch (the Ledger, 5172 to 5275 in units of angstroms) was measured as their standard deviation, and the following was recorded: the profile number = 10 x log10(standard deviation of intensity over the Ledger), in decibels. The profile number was -5.4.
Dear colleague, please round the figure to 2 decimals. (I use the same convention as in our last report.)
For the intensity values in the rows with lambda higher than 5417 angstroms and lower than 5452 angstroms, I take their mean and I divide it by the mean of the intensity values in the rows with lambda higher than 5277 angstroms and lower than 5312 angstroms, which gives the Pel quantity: 0.86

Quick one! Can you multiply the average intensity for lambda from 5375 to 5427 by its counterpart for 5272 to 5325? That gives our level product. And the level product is 4.3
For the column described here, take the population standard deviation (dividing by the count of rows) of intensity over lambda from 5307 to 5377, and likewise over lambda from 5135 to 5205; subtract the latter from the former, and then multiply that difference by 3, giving -0.11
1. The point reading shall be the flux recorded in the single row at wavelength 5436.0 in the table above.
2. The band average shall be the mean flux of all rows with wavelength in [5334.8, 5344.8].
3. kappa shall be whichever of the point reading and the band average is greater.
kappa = 1.96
